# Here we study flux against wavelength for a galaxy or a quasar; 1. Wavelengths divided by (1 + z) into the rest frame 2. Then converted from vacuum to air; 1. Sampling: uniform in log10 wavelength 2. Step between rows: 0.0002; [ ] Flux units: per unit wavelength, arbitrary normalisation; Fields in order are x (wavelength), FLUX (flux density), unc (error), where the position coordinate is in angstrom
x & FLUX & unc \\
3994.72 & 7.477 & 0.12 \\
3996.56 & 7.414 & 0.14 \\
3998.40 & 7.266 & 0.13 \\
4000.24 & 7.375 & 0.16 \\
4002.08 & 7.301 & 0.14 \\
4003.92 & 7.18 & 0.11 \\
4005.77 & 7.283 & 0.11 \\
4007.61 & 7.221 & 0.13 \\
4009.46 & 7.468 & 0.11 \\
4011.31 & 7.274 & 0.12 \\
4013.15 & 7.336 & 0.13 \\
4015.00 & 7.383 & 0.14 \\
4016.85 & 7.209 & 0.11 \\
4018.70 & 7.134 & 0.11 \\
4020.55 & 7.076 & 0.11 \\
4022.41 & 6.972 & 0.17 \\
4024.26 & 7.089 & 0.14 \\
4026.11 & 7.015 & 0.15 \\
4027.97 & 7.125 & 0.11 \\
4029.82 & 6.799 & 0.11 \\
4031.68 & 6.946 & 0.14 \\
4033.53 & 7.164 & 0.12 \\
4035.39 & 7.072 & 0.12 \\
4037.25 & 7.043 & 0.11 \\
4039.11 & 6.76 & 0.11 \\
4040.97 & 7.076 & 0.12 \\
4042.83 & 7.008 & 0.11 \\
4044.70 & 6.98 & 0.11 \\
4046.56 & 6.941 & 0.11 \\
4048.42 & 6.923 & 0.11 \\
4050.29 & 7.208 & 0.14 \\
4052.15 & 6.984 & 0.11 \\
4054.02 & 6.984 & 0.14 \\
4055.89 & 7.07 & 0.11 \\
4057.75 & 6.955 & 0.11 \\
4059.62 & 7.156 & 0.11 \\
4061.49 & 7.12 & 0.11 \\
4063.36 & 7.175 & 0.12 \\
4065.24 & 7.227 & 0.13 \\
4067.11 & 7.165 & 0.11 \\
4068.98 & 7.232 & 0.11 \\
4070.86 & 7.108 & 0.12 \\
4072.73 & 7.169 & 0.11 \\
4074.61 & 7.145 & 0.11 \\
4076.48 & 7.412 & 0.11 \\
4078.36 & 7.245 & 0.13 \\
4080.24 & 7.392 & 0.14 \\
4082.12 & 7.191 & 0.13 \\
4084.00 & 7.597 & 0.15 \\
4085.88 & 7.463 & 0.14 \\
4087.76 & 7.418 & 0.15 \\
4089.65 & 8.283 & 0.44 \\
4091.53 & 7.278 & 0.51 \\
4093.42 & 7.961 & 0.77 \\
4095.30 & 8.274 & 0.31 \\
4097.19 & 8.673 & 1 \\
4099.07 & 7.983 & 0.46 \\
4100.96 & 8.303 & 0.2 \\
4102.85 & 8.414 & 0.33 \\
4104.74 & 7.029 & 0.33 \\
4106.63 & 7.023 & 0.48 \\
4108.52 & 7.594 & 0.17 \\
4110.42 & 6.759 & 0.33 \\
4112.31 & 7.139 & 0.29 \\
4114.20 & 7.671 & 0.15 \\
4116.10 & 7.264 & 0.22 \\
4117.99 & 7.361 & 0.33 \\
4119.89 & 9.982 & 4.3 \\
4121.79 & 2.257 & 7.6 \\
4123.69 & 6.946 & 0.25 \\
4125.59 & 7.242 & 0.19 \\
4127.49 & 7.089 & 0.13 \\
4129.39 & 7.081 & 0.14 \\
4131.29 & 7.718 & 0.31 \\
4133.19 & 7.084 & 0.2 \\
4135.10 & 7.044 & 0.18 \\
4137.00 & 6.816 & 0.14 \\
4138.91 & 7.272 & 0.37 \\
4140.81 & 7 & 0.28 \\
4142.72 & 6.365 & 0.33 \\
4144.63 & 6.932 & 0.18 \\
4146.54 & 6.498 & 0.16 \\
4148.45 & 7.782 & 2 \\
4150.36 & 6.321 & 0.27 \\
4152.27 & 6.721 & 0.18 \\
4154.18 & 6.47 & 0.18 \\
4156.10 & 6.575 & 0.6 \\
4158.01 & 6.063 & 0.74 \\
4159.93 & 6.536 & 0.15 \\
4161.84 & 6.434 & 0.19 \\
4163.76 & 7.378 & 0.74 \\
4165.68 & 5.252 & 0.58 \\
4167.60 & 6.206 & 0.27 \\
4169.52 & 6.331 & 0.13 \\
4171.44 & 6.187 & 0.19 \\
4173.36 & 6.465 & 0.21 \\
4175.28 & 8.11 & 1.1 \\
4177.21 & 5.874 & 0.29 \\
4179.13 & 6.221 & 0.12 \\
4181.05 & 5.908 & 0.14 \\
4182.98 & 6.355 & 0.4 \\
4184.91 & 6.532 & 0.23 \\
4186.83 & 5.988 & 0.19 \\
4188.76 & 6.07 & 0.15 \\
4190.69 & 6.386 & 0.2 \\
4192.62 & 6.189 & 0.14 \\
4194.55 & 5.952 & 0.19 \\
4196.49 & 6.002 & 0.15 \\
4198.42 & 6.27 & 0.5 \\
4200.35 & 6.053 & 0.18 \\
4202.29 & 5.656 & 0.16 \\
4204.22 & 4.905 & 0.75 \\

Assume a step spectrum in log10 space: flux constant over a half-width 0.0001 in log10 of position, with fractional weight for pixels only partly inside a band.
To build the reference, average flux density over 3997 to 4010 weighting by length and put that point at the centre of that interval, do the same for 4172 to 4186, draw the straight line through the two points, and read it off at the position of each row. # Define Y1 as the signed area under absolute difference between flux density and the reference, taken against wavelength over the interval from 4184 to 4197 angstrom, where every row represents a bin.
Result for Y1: 3.8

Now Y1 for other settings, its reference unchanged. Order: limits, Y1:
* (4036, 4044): 1.2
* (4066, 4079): 3.0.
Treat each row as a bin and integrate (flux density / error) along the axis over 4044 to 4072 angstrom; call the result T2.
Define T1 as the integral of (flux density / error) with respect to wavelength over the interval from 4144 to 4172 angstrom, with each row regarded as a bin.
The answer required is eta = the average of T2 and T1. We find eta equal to 1226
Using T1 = 740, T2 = 1713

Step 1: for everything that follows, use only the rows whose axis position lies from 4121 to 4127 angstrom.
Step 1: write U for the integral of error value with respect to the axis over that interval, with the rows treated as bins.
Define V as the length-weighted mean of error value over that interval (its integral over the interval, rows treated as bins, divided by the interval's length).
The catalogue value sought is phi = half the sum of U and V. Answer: 8.2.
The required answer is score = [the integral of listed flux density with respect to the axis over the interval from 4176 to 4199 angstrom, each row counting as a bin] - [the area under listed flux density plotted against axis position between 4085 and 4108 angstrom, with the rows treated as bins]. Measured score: -39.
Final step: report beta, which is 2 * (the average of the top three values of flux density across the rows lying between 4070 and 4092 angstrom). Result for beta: 15.6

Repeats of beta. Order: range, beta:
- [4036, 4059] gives 14.2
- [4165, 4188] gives 14.1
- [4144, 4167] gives 14.7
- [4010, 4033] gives 14.7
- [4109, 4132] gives 16.9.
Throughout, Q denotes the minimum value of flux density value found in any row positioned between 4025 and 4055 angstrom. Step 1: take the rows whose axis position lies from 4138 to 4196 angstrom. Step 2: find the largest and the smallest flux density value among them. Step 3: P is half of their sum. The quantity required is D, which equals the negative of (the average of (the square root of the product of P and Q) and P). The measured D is -6.70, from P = 6.7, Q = 6.76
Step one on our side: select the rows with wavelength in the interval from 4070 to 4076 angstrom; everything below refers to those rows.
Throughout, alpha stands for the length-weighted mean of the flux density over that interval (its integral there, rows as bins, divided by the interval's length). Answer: 7.17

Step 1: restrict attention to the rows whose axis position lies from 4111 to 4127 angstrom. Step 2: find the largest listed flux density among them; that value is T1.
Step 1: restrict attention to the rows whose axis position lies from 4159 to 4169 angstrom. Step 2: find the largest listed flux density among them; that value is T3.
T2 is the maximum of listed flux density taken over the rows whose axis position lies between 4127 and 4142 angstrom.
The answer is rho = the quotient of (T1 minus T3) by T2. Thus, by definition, 0.34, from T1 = 9.982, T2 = 7.718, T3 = 7.378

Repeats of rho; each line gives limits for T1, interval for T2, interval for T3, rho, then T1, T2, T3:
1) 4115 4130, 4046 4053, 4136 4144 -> 0.38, 9.982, 7.208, 7.272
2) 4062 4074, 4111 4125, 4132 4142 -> 0.00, 7.232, 9.982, 7.272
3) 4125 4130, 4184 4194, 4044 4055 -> 0.01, 7.242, 6.532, 7.208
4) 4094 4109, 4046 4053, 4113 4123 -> -0.18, 8.673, 7.208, 9.982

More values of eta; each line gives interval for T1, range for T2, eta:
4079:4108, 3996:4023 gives 1236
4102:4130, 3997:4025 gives 1206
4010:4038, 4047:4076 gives 1698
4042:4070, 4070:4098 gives 1470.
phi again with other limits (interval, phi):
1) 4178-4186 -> 1.0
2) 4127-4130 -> 0.3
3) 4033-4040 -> 0.5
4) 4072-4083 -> 0.7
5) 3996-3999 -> 0.3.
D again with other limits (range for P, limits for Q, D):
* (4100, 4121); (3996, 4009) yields -8.06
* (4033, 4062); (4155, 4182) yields -6.52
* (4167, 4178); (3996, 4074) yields -6.93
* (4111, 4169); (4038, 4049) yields -6.28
